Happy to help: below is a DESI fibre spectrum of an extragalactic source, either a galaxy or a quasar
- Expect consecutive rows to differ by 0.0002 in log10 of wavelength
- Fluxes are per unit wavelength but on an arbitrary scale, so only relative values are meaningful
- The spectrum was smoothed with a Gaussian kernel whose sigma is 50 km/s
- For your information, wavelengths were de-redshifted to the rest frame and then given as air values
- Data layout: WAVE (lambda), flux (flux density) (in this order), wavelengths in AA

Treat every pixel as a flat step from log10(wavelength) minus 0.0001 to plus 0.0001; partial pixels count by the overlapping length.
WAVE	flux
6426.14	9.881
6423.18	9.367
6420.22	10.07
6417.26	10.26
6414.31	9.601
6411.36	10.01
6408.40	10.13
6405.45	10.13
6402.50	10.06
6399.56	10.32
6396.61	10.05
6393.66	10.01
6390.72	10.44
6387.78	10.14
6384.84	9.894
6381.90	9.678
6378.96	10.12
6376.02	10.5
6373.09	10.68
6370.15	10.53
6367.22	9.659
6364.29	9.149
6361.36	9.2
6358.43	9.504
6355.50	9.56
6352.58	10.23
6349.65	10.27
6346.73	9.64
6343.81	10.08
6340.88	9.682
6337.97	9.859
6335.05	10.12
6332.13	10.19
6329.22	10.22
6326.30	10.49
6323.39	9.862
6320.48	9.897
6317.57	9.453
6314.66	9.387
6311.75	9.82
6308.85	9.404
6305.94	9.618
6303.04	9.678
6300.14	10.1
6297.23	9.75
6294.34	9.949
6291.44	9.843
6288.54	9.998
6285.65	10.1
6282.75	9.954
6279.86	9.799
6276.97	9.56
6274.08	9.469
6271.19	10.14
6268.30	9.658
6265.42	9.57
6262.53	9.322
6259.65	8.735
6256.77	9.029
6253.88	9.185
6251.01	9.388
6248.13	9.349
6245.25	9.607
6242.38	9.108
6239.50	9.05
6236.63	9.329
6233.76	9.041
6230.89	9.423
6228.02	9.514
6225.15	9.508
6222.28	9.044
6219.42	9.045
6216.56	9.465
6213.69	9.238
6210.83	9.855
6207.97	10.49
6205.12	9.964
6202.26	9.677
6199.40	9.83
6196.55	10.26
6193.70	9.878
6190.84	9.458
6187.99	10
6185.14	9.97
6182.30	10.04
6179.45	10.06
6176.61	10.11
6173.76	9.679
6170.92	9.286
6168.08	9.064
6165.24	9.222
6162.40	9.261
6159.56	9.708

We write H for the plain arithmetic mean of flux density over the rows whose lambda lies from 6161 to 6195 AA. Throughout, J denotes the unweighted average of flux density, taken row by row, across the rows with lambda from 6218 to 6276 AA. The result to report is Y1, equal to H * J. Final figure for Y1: 90.2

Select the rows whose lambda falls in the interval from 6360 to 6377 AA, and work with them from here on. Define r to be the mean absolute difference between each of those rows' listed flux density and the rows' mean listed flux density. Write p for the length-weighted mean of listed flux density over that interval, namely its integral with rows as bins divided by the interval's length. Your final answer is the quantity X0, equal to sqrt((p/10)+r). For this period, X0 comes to 1.27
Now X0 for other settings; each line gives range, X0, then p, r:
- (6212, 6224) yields 1.04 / 9.2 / 0.15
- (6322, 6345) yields 1.10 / 10.1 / 0.20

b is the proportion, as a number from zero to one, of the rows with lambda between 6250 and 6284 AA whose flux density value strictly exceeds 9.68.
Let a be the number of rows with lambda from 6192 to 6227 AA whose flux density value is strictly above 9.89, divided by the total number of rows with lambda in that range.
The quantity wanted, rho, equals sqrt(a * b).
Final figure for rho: 0.25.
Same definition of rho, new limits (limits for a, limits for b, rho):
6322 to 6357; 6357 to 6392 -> 0.58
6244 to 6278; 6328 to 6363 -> 0.24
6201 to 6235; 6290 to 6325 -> 0.31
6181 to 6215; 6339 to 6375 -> 0.50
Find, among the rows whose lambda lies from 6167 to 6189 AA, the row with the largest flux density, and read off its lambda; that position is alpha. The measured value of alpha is 6176.61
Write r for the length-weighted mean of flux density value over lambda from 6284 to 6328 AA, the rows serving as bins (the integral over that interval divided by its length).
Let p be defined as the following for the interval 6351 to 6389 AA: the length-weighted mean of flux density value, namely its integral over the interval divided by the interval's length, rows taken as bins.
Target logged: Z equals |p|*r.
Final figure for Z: 97.4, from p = 9.91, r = 9.82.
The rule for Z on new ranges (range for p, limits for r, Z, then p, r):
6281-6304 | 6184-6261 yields 94.2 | 9.92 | 9.49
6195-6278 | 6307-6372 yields 93.2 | 9.48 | 9.83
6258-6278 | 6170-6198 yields 93.8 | 9.49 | 9.89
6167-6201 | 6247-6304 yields 94.5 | 9.81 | 9.63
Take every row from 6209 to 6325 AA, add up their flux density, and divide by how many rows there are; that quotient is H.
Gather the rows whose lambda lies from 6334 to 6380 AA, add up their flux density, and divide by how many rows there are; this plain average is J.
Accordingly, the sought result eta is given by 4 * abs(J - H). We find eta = 1.6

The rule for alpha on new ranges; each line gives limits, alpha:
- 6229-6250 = 6245.25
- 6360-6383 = 6373.09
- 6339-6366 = 6349.65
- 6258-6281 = 6271.19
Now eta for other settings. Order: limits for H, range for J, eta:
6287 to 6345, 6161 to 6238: 1.0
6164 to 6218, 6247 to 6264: 2.4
